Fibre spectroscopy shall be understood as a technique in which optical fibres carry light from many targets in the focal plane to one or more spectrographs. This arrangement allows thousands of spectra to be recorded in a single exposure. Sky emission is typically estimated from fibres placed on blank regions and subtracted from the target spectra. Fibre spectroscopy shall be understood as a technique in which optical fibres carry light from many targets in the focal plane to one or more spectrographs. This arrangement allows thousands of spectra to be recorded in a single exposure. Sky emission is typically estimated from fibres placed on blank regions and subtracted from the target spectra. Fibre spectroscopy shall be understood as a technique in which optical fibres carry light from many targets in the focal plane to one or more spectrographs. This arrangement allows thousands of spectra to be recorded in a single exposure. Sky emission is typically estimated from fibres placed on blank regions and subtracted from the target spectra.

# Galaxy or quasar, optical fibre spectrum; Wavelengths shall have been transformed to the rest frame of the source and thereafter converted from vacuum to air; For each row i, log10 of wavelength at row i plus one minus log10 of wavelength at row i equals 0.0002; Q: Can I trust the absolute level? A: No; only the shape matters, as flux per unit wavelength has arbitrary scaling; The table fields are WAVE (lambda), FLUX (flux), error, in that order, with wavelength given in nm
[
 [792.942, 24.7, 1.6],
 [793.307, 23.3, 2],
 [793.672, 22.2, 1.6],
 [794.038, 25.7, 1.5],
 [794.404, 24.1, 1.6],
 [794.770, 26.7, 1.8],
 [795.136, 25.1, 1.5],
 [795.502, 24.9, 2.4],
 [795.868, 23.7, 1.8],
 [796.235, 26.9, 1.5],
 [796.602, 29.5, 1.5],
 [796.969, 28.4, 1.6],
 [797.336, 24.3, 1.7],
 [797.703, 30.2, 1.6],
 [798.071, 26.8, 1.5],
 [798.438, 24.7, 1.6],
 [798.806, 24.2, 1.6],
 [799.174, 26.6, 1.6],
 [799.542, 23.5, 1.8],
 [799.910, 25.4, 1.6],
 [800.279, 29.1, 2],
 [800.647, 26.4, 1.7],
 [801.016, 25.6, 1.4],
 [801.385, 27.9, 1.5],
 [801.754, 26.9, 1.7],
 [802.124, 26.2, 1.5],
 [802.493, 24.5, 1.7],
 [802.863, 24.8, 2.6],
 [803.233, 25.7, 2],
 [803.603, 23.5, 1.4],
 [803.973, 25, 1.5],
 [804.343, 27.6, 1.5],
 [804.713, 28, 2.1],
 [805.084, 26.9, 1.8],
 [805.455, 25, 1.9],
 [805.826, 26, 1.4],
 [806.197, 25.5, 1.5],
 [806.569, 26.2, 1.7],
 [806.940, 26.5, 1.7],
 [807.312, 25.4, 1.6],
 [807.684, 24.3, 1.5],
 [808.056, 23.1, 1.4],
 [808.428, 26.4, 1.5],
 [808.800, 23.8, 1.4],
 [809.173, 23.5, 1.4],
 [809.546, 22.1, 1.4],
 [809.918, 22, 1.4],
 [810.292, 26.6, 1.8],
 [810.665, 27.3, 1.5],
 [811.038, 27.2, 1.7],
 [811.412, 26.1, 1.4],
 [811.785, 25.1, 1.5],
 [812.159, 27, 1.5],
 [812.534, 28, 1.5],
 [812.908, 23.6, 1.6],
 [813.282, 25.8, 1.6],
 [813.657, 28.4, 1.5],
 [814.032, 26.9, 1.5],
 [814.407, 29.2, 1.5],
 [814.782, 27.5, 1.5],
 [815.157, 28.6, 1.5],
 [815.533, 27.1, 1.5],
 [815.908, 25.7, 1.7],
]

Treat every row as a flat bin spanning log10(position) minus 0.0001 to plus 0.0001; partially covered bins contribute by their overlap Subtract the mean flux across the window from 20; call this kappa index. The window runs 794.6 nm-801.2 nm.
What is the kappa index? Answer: -6.2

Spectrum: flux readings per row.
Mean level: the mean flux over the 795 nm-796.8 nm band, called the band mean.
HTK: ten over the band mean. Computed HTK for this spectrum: 0.384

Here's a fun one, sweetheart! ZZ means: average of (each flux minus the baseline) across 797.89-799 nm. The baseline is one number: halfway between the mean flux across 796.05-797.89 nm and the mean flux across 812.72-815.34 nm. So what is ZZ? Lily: -2.3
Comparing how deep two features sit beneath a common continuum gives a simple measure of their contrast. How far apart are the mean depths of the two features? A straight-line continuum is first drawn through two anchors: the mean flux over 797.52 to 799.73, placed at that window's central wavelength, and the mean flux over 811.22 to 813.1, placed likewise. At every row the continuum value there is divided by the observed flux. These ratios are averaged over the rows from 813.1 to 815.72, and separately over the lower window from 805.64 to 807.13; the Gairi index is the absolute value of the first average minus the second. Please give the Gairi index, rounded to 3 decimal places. 0.057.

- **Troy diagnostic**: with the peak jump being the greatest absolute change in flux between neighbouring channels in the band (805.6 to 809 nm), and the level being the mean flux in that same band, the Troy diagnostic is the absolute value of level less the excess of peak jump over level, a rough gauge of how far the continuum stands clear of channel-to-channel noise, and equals 47.2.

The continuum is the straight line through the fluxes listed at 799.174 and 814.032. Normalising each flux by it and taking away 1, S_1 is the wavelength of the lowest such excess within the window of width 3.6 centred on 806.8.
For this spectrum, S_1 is 808.056 nm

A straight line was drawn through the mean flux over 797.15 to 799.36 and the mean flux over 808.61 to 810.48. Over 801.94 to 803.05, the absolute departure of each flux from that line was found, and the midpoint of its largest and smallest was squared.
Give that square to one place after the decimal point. 0.4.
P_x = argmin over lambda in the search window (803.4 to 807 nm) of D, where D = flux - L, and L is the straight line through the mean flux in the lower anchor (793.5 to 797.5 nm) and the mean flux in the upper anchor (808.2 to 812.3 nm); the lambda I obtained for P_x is 803.603 nm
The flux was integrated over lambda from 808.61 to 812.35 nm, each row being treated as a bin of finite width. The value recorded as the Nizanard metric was 94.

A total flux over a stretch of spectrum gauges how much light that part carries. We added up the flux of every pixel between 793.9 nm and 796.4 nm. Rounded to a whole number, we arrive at 177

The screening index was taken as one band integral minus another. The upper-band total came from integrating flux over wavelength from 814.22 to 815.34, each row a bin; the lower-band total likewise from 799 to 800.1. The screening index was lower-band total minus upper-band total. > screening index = -4.2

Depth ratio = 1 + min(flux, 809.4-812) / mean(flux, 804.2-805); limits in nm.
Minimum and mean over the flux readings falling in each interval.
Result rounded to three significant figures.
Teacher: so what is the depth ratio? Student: 1.79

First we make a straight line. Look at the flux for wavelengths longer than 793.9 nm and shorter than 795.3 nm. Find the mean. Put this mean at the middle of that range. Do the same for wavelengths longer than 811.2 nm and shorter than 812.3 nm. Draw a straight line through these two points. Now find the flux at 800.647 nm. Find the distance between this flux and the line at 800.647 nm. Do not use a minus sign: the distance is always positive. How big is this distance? 0.77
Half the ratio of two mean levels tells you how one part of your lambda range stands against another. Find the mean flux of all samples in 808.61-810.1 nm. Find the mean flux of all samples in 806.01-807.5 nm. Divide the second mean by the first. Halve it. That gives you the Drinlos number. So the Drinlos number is 0.57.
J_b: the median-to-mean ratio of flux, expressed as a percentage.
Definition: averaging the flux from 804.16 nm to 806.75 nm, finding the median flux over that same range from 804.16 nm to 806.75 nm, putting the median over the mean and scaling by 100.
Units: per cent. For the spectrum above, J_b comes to 99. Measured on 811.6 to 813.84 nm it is 100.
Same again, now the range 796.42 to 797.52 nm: 104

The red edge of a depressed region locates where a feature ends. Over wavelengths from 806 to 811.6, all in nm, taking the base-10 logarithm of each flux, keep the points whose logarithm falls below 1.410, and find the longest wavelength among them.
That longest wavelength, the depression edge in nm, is 809.918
